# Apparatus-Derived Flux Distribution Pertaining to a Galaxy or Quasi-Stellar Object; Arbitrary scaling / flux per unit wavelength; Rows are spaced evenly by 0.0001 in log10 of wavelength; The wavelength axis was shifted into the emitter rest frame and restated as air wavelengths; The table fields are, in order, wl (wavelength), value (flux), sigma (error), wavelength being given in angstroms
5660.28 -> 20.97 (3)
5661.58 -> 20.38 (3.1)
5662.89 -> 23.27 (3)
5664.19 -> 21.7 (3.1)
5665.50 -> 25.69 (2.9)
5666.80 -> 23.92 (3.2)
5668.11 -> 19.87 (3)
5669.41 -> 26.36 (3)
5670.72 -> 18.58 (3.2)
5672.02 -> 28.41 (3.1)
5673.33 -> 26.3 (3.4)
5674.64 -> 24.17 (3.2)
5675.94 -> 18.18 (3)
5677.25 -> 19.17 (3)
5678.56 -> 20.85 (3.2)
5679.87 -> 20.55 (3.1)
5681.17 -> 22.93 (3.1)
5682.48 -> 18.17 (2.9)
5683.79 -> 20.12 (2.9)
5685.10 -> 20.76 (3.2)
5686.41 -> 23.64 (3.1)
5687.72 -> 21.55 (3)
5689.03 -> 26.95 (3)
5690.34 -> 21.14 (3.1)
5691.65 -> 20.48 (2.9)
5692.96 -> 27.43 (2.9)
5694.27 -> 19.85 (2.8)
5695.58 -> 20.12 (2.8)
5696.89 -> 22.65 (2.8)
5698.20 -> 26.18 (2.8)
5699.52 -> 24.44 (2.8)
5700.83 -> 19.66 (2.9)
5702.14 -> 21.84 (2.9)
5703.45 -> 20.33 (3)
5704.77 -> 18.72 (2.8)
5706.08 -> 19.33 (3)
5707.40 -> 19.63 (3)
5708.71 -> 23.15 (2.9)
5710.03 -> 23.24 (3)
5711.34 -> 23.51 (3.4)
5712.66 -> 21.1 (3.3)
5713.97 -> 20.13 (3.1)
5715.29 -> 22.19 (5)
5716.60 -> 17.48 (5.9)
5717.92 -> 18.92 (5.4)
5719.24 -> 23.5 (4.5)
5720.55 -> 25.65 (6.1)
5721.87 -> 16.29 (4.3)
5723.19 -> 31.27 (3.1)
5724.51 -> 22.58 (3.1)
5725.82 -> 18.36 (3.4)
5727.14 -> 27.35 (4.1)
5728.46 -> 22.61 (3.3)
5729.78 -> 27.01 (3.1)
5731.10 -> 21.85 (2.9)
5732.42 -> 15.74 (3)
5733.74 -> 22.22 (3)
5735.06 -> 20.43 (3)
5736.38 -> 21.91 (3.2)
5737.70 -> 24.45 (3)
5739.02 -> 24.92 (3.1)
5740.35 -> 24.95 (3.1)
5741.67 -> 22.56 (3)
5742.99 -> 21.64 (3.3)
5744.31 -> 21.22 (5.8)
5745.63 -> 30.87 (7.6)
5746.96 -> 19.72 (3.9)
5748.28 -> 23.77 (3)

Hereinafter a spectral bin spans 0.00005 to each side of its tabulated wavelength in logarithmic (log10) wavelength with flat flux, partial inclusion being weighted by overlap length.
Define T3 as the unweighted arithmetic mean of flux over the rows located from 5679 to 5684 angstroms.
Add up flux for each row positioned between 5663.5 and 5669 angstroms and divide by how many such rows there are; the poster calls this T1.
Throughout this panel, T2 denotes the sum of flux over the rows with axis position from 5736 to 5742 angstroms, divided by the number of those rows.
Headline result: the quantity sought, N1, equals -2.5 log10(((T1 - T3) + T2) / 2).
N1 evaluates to -2.79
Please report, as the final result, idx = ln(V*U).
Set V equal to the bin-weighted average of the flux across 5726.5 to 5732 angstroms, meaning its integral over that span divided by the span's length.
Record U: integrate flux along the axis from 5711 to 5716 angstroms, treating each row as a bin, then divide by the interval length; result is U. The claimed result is 6.26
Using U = 21.6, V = 24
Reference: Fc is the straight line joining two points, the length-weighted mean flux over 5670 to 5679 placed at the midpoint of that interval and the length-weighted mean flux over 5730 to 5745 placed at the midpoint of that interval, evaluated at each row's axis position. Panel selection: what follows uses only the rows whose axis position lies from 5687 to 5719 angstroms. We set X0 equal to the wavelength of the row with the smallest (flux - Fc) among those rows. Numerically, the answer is 5716.60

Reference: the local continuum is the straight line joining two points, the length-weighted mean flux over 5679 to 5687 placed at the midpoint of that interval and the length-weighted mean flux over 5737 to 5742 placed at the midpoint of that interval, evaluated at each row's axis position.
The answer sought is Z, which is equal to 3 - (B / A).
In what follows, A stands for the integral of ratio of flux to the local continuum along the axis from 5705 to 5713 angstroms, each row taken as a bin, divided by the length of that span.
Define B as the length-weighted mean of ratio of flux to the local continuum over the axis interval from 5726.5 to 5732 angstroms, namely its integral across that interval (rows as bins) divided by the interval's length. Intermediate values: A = 0.96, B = 1.03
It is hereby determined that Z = 1.93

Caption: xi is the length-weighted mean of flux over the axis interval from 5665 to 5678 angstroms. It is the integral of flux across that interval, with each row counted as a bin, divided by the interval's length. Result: 23.0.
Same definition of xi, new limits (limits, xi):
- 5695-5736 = 21.9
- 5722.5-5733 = 23.4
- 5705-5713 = 21.5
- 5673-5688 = 21.3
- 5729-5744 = 22.5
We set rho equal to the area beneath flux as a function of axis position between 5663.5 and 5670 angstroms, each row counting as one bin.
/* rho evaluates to 153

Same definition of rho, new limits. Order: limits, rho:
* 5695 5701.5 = 147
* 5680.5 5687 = 137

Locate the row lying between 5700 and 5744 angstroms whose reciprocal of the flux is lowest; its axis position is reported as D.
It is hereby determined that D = 5723.19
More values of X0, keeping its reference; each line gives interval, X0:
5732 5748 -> 5732.42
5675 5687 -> 5675.94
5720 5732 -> 5721.87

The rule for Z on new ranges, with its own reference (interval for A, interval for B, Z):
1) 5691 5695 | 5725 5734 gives 2.10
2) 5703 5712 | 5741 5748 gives 2.00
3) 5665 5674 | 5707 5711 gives 2.17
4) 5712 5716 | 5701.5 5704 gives 1.97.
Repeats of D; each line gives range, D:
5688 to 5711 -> 5692.96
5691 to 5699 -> 5692.96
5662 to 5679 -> 5672.02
